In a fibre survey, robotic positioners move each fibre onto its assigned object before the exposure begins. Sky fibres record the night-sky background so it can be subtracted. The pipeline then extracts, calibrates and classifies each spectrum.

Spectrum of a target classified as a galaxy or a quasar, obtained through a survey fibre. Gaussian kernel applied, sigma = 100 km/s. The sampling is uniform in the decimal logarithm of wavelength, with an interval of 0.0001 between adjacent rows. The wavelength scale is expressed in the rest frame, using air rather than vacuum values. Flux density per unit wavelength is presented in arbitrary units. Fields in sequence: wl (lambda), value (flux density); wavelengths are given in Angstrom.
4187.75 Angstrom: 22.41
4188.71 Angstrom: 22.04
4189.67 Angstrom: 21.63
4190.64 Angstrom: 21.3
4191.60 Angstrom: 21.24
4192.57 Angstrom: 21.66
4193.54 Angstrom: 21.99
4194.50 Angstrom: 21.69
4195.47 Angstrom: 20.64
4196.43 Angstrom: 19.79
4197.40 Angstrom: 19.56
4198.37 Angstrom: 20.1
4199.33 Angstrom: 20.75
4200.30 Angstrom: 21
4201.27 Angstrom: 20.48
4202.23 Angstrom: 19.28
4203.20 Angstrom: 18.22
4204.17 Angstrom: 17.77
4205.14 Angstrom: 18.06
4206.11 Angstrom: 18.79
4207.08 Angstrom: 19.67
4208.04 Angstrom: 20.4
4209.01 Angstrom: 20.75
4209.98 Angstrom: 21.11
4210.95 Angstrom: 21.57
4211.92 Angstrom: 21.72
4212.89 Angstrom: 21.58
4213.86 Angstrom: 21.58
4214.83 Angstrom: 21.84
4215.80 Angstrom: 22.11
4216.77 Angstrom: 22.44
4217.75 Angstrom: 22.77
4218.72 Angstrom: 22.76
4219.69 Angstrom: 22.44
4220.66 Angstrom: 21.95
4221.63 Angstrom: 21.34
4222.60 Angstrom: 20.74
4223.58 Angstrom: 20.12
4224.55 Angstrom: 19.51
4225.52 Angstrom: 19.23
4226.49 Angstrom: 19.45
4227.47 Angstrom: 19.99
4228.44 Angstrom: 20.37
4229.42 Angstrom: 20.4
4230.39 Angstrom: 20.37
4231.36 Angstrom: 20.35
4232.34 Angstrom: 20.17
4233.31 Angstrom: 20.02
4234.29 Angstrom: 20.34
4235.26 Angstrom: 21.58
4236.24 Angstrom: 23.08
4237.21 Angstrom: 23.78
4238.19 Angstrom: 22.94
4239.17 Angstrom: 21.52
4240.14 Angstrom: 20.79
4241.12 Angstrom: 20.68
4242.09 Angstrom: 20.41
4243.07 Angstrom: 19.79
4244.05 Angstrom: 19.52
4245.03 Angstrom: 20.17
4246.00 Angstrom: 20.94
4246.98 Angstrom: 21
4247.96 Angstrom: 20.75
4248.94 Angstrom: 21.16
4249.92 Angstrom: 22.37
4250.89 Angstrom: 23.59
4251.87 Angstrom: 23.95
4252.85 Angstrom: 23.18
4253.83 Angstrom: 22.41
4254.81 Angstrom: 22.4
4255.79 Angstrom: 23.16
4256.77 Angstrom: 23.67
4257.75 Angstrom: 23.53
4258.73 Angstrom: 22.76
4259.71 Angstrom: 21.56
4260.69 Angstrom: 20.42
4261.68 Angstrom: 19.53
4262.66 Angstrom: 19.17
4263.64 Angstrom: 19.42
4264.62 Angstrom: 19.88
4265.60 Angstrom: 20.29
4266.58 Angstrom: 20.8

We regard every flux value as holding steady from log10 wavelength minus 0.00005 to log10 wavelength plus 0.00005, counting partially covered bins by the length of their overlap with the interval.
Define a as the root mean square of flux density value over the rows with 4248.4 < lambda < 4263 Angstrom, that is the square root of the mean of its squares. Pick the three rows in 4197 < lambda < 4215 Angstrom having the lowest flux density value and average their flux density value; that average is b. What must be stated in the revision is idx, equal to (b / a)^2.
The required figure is 0.66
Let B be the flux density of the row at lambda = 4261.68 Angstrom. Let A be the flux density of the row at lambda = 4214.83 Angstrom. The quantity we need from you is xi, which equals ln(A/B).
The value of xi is 0.11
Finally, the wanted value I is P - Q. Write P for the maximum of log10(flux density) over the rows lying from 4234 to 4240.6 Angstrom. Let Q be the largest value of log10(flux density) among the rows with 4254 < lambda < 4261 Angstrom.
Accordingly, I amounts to 0.002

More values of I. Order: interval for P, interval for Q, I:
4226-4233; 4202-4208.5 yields 0.000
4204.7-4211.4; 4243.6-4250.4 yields -0.016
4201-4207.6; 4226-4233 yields 0.002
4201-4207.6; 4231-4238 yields -0.065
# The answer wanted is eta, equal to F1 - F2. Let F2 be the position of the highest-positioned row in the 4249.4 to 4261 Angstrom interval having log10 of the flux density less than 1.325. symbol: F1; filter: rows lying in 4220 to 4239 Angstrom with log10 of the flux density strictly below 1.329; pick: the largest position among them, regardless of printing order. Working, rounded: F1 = 4234.29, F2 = 4260.69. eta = -26.4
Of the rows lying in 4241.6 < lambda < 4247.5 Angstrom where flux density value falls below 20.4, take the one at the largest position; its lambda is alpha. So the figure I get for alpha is 4245.03 Angstrom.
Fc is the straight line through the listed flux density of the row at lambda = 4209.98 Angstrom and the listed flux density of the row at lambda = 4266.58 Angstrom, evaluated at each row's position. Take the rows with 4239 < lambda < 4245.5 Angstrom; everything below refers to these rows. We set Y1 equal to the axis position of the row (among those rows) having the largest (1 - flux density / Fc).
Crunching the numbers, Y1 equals 4244.05 Angstrom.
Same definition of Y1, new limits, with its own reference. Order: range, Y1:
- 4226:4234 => 4226.49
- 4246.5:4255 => 4247.96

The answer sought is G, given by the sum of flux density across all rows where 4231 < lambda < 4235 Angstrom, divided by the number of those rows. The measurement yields 20.22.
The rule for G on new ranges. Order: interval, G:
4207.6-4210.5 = 20.75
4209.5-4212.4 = 21.47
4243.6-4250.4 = 20.84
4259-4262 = 20.50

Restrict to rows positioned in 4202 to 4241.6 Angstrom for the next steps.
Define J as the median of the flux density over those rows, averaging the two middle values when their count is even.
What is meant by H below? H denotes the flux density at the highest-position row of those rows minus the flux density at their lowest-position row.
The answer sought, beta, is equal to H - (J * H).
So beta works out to -28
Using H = 1.40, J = 20.7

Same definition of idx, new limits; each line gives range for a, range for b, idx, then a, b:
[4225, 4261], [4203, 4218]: 0.71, 21.4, 18.0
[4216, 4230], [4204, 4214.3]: 0.75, 21.0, 18.2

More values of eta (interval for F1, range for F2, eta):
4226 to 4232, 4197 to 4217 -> 21.4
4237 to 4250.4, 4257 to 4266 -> -16.7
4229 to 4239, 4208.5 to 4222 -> 24.3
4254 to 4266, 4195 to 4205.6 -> 60.5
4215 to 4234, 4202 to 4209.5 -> 24.3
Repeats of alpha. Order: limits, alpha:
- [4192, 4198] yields 4197.40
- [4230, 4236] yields 4234.29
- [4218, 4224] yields 4223.58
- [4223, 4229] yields 4228.44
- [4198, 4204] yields 4203.20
